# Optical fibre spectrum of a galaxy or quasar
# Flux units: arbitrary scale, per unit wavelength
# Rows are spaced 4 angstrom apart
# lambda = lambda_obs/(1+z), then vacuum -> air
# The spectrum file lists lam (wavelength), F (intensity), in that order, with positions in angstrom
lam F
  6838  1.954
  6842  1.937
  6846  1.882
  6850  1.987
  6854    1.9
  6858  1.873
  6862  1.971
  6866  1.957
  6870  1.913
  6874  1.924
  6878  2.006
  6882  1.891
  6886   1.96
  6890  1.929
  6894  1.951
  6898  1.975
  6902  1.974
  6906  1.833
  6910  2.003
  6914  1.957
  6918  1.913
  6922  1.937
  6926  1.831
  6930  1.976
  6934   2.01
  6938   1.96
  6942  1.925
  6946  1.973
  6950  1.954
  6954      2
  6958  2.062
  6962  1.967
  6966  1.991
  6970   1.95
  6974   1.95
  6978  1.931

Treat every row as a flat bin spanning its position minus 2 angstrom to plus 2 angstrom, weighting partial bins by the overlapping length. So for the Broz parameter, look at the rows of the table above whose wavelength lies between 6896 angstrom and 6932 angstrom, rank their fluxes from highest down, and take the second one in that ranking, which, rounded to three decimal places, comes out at 1.976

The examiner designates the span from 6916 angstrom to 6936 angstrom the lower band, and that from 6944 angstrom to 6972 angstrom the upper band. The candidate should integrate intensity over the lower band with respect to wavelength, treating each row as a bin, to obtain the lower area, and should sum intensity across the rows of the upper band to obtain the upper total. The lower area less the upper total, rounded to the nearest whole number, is 25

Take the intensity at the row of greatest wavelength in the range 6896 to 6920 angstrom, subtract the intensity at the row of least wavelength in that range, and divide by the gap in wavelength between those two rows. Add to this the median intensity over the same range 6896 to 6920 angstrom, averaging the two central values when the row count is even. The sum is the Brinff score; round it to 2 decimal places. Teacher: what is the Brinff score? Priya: 1.96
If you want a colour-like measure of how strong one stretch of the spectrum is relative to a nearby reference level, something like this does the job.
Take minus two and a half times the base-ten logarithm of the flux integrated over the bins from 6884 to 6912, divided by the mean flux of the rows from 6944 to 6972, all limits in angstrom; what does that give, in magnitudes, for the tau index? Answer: -3.60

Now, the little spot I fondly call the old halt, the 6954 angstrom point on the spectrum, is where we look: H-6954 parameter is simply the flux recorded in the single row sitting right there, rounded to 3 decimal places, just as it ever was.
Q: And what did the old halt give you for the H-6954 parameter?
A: 2.000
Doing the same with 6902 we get 1.974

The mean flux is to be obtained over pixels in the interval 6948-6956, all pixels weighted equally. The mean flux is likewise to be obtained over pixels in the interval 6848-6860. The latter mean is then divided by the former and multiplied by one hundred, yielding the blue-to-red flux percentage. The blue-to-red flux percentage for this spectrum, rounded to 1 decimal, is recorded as 97.1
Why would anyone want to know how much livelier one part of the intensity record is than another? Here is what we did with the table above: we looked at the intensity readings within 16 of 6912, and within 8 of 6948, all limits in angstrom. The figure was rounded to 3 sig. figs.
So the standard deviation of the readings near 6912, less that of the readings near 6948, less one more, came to -0.967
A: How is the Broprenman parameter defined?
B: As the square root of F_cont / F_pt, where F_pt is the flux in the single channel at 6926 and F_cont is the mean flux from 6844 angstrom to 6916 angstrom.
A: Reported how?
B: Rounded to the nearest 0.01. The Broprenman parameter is 1.03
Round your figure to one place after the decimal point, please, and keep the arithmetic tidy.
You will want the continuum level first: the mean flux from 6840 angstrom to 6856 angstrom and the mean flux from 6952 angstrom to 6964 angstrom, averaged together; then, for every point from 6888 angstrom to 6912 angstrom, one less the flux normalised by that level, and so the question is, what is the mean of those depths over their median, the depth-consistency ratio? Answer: 4.3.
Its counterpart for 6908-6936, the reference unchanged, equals 1.9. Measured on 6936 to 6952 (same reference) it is 1.4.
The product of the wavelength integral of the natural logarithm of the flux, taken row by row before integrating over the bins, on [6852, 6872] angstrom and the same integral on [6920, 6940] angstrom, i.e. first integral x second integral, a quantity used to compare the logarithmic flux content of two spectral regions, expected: 174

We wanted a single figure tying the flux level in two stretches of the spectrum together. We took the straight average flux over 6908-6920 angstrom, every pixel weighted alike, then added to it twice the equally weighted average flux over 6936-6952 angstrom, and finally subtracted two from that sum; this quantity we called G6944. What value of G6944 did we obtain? 3.86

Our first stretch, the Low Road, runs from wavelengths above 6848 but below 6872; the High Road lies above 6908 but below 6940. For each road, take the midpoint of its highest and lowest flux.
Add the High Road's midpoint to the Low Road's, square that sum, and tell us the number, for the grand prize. 14.8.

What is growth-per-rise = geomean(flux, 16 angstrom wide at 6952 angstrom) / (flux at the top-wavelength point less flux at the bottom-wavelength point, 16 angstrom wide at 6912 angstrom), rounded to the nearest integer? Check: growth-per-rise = 25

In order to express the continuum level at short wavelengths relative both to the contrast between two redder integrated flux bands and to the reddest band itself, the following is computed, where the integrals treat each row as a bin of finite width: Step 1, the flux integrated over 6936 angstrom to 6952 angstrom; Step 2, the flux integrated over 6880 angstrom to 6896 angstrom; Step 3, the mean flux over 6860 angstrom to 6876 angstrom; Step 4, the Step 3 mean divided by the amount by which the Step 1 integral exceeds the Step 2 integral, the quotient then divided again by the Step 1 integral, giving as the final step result 0.19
